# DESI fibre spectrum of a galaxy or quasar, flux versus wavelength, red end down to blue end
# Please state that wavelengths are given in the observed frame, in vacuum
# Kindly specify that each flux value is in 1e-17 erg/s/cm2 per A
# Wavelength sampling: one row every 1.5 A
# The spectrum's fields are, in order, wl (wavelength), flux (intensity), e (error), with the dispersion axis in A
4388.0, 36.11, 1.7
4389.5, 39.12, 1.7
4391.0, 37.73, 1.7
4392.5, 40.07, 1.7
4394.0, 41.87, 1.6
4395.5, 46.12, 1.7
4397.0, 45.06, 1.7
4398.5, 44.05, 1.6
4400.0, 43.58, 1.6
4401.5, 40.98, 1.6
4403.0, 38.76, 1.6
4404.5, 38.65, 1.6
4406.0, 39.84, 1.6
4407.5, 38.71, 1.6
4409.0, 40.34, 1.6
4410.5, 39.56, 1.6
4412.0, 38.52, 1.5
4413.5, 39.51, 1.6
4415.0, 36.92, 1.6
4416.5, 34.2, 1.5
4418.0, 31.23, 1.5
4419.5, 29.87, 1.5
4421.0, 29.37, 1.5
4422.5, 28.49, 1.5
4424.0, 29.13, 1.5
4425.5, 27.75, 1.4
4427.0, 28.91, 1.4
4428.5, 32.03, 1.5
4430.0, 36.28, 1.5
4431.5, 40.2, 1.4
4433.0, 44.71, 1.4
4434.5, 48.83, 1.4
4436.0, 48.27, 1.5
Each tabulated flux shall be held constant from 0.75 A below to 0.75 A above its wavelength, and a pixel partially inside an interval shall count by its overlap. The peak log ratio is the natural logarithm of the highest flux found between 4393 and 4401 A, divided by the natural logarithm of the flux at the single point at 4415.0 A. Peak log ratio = 1.06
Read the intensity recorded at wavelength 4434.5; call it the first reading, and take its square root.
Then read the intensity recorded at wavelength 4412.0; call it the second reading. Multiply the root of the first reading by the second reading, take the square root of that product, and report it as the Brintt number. 16.4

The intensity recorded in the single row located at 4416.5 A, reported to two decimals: 34.20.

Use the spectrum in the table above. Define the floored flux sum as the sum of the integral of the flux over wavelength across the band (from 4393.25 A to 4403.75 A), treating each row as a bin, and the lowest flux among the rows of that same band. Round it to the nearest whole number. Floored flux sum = 489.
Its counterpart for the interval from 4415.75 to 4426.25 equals 343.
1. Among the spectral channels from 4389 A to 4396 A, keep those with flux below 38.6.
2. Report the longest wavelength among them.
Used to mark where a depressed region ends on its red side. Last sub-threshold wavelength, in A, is 4391.0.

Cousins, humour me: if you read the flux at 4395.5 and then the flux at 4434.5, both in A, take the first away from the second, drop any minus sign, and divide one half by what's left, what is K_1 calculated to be 0.18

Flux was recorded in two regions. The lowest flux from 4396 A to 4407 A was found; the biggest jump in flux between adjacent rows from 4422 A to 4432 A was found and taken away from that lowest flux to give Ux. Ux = 34.4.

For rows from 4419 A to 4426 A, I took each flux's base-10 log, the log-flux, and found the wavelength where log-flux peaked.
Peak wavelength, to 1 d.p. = 4419.5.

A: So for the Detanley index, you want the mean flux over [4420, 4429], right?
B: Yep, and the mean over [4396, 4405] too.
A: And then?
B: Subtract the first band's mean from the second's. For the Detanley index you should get 13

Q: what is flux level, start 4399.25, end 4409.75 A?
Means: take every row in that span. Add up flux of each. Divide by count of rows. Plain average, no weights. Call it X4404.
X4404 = 40.1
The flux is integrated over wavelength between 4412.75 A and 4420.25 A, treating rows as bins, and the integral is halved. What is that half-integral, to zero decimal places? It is 129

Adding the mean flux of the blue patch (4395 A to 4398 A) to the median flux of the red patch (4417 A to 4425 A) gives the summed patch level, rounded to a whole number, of 75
